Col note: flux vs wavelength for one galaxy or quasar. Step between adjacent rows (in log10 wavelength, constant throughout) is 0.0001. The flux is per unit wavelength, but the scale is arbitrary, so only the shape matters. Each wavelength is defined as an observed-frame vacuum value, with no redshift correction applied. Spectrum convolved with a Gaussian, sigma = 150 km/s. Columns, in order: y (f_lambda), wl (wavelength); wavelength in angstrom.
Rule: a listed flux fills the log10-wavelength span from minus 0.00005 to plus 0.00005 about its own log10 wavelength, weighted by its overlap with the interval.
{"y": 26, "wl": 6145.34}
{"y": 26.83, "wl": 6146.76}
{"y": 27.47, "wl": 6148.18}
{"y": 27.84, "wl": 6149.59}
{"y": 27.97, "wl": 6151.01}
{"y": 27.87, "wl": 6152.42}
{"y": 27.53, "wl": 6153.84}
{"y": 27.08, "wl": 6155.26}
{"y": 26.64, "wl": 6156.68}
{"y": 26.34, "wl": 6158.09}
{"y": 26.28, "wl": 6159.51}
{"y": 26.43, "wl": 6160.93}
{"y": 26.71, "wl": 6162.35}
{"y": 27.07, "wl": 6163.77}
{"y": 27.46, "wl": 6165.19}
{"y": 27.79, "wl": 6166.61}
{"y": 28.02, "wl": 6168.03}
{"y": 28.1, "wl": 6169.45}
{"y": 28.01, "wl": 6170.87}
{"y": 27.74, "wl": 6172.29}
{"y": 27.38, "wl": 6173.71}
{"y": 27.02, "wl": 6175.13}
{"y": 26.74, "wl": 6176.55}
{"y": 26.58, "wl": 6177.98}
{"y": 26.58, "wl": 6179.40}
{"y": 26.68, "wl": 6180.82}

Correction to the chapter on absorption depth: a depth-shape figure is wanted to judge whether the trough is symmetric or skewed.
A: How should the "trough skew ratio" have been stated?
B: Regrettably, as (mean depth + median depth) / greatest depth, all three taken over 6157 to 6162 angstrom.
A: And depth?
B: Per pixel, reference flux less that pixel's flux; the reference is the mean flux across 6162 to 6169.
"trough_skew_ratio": 1.9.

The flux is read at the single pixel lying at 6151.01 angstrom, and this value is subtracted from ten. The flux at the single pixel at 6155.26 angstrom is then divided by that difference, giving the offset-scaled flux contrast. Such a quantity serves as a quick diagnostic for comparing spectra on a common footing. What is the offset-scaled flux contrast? -1.51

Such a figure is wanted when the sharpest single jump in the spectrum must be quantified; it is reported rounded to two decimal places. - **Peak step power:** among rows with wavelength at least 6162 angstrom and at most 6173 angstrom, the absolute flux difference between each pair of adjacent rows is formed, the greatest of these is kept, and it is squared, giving 0.15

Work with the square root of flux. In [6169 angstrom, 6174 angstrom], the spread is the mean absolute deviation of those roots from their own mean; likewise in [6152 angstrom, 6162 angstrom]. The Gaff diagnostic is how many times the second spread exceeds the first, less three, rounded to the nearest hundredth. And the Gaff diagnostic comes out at -0.85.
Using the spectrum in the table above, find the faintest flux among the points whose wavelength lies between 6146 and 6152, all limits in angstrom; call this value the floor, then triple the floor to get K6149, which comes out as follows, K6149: 80.5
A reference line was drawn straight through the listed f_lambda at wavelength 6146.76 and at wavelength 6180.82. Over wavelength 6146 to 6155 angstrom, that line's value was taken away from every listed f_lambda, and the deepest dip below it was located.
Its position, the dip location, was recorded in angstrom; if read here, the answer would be 6146.76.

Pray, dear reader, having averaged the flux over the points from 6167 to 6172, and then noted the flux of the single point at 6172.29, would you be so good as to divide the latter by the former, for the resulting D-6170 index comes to 0.99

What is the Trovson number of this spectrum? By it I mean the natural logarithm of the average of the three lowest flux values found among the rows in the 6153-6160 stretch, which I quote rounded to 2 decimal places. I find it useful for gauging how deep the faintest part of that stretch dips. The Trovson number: 3.27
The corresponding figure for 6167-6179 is 3.29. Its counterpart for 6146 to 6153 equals 3.31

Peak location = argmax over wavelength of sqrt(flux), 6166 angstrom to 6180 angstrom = 6169.45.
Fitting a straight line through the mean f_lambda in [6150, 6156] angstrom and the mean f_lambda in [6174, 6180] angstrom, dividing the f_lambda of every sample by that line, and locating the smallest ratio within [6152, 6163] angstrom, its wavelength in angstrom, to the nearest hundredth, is 6159.51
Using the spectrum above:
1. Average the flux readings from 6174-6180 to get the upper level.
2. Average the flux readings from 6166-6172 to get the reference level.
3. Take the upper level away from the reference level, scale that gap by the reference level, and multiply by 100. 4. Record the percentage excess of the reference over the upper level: 4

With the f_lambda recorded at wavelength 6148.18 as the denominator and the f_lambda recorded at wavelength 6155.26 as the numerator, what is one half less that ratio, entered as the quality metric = -0.49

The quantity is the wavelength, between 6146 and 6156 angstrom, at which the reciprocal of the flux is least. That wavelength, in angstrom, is 6151.01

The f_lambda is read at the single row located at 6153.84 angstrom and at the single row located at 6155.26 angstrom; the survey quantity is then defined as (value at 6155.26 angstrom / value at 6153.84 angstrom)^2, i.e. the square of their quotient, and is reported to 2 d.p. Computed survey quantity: 0.97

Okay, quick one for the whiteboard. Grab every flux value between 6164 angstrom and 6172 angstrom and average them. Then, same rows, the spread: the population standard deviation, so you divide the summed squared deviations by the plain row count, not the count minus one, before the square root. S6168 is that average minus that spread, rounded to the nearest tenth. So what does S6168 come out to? 27.6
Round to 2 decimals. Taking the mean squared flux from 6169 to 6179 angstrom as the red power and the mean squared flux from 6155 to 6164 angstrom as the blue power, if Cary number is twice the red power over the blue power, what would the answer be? 2.11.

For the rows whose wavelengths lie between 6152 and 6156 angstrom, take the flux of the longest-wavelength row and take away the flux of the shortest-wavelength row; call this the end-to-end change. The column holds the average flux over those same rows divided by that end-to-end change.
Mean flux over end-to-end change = -35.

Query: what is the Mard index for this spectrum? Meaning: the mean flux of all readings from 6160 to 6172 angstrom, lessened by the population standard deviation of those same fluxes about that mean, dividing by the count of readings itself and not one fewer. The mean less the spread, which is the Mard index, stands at 26.8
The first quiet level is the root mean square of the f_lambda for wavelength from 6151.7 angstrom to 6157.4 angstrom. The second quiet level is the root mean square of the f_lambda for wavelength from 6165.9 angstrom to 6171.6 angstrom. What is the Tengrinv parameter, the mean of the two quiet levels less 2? 25.6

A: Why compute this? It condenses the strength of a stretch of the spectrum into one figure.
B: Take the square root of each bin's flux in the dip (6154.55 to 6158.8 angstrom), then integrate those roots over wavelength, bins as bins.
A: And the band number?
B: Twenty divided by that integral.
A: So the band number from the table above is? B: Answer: 0.910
